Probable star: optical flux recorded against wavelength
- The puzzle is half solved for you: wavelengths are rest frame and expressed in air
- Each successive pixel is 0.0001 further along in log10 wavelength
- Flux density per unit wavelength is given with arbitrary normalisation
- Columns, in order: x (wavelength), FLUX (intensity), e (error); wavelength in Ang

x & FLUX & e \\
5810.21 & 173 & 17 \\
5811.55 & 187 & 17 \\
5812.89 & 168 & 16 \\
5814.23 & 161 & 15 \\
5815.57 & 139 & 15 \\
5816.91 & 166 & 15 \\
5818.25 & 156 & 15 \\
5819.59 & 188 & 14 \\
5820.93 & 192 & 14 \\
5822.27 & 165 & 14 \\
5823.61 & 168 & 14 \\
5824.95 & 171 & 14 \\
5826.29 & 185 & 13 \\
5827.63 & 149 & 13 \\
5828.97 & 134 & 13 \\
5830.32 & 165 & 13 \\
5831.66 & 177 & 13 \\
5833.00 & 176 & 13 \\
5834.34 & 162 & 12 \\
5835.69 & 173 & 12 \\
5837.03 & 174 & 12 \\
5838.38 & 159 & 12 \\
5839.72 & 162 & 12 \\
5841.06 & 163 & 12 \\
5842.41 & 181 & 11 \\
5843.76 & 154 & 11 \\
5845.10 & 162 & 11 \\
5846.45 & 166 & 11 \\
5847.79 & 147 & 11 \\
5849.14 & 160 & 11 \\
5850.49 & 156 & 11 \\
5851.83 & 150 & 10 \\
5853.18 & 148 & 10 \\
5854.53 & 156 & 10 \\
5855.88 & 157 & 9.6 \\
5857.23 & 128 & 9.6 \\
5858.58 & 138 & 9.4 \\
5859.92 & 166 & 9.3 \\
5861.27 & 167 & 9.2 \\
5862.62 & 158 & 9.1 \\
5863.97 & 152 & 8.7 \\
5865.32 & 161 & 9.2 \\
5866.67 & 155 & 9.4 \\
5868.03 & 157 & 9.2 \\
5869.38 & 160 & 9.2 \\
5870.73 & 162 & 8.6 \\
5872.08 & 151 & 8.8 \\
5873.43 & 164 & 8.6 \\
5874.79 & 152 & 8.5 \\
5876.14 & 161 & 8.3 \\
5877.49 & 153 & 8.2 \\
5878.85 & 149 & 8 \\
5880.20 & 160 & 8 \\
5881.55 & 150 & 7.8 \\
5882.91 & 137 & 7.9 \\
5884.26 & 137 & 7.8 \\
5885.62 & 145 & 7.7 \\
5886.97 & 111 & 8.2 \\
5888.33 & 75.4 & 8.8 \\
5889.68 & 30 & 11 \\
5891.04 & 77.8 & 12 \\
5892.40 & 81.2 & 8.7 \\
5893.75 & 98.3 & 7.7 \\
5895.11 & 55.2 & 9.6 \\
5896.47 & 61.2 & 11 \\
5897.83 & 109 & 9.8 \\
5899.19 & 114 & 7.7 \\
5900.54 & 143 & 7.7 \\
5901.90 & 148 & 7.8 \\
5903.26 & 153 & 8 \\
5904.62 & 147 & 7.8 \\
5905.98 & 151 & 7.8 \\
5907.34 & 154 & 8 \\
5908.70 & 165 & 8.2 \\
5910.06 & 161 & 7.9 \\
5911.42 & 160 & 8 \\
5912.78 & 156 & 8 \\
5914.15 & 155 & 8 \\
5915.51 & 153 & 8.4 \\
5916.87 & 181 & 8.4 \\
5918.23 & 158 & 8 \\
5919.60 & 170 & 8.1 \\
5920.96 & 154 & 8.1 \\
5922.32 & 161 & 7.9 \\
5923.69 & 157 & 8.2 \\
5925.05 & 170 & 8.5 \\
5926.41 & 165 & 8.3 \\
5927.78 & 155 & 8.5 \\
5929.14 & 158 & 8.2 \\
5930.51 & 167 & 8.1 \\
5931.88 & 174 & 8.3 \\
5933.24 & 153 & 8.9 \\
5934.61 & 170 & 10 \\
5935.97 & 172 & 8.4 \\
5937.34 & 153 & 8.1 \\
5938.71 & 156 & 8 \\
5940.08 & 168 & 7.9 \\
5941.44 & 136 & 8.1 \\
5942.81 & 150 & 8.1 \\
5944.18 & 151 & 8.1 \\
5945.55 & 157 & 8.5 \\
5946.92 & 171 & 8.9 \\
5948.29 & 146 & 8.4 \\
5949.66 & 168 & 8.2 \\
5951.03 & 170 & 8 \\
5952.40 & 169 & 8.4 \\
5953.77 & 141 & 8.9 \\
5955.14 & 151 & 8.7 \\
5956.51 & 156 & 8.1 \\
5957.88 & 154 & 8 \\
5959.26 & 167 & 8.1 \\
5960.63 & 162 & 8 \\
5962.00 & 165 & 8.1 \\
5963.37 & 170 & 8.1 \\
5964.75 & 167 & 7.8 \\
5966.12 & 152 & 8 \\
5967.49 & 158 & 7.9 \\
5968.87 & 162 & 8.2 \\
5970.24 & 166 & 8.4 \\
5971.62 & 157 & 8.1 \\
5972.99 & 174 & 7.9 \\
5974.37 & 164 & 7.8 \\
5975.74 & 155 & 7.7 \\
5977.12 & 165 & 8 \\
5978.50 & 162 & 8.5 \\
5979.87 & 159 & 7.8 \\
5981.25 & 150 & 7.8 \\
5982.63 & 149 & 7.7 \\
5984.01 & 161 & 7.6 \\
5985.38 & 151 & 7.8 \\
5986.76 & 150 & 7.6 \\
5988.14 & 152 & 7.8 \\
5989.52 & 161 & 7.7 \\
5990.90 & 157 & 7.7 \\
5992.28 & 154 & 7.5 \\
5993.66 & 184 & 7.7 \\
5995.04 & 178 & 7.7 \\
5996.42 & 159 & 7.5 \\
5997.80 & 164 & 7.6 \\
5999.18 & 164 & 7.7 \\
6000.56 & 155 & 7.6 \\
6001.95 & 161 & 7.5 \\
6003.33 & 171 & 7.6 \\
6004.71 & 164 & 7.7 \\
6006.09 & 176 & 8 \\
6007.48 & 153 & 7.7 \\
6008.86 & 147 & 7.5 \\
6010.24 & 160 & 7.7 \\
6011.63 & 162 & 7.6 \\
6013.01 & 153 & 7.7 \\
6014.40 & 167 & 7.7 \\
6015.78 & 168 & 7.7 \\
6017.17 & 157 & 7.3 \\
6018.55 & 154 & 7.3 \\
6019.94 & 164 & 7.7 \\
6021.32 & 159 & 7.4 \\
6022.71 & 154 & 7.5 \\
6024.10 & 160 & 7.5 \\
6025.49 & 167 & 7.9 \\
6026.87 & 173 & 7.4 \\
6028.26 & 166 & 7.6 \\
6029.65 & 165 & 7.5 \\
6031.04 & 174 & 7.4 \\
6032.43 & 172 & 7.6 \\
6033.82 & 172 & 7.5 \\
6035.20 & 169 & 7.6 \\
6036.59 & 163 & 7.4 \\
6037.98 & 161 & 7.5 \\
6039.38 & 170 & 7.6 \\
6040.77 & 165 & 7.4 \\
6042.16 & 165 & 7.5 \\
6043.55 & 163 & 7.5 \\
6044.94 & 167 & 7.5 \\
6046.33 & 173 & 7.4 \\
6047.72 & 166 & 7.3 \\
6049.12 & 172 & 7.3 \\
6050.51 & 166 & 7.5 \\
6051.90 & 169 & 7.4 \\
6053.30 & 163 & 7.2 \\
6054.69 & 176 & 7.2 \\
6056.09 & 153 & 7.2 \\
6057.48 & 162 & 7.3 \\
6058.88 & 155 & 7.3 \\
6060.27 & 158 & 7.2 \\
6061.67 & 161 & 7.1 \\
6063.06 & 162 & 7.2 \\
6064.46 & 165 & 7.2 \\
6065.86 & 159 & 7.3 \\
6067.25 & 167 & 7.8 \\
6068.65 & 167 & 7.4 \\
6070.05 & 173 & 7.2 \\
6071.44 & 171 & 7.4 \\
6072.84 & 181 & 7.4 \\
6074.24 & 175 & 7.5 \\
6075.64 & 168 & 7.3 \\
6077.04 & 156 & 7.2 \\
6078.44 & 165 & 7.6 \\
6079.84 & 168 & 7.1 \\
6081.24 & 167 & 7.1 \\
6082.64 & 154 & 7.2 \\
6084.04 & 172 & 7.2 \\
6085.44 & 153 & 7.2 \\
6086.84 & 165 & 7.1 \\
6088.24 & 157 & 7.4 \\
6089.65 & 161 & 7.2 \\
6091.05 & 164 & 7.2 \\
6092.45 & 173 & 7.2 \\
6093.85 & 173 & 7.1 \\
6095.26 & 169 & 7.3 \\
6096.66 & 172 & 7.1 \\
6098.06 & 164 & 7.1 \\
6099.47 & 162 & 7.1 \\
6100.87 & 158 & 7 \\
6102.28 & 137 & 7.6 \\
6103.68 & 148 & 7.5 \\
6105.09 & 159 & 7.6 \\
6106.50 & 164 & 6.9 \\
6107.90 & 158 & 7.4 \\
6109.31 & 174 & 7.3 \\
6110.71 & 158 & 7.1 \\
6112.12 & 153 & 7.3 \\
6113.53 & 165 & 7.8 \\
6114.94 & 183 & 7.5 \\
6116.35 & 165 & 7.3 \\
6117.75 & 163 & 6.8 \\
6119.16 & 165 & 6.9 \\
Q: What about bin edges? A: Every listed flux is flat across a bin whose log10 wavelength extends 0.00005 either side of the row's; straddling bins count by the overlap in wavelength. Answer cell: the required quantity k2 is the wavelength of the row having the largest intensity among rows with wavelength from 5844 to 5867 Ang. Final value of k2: 5861.27 Ang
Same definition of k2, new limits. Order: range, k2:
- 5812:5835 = 5820.93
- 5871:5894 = 5873.43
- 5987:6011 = 5993.66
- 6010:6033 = 6031.04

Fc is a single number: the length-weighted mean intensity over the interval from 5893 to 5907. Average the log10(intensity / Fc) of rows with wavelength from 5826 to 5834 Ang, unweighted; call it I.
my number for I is 0.139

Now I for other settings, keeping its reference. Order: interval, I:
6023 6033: 0.151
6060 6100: 0.144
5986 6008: 0.136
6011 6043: 0.141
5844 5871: 0.116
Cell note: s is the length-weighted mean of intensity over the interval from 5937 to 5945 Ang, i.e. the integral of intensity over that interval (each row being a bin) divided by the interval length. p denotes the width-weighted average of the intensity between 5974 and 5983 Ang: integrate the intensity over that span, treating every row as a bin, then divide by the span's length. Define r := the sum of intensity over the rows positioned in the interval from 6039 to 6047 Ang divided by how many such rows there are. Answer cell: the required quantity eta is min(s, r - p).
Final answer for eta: 9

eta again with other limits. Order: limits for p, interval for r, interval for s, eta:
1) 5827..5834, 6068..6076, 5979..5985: 12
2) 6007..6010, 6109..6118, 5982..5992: 14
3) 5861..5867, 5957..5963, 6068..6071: 4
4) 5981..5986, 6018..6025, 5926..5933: 5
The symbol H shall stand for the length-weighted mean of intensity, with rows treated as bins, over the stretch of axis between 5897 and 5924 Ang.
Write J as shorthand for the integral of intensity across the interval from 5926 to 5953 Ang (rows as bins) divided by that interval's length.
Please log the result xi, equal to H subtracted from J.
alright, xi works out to 8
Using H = 152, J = 160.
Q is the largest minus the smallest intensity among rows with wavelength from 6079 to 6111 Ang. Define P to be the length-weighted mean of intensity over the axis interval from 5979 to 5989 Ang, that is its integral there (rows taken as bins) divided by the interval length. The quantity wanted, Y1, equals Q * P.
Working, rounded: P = 153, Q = 37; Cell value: 5679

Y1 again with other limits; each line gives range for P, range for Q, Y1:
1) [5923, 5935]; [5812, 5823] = 8639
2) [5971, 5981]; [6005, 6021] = 4693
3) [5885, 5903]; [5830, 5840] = 1751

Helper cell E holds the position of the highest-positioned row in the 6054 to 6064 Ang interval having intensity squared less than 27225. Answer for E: 6063.06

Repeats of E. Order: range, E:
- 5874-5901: 5900.54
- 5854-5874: 5873.43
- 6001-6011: 6010.24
